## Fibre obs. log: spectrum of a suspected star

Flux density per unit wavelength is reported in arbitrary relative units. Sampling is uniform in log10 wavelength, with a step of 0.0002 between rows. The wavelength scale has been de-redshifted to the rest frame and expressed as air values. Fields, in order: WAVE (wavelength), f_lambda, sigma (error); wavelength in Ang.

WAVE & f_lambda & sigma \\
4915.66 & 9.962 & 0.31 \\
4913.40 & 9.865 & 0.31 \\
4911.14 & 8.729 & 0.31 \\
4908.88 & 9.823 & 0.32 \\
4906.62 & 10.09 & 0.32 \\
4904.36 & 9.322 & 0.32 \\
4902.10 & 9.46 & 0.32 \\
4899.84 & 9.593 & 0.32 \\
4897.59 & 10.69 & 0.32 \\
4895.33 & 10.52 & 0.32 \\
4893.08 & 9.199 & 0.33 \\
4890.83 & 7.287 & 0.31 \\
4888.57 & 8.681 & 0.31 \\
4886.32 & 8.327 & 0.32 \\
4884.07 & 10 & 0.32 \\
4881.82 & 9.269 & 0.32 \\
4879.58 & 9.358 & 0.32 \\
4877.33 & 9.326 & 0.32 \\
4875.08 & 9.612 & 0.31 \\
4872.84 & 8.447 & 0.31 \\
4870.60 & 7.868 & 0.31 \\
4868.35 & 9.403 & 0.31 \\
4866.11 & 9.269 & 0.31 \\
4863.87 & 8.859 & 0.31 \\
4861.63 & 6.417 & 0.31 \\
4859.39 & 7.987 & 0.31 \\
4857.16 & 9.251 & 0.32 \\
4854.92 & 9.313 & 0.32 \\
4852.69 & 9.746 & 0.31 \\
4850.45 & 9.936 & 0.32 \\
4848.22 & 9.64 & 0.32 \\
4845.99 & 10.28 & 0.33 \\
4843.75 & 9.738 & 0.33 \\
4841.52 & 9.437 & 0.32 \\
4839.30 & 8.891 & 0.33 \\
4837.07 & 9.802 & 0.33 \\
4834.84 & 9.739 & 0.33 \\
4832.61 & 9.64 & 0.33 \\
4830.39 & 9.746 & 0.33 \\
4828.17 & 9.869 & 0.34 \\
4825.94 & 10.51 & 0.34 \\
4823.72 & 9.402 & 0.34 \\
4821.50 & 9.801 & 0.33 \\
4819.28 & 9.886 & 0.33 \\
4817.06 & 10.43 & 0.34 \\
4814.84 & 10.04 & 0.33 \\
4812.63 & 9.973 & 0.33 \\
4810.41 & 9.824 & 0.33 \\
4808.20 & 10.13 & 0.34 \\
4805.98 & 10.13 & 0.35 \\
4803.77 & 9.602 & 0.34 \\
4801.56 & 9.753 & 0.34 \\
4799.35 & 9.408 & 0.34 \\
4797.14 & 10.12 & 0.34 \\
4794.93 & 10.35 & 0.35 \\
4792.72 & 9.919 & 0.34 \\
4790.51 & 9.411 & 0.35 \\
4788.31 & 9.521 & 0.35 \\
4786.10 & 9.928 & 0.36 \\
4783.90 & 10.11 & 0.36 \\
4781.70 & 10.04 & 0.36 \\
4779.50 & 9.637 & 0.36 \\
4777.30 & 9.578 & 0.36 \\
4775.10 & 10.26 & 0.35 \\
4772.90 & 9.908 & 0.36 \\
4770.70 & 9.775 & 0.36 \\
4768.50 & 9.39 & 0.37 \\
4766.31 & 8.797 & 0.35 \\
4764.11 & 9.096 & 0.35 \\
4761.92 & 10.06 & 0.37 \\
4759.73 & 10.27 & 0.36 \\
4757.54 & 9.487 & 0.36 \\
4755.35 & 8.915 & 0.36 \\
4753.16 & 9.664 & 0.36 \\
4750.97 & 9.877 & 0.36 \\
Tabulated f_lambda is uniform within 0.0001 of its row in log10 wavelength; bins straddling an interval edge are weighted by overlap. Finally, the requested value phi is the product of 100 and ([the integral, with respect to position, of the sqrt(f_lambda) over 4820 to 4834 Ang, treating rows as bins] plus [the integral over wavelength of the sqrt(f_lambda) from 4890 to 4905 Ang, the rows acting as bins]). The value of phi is 9002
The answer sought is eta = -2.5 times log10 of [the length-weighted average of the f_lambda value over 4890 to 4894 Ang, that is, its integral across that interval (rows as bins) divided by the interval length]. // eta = -2.29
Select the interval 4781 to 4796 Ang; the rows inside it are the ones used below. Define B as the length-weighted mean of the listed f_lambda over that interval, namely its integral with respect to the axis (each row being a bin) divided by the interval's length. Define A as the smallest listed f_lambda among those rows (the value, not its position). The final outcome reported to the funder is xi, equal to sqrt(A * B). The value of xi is 9.65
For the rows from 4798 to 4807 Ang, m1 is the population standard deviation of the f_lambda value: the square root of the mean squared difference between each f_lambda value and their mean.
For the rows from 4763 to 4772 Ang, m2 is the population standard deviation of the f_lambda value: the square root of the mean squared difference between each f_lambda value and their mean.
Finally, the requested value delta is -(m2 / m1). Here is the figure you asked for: -1.4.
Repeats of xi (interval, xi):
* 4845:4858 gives 9.47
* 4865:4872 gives 8.33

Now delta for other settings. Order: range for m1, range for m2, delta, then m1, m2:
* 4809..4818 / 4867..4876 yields -3.2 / 0.22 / 0.71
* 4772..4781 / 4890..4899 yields -5.1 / 0.27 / 1.36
